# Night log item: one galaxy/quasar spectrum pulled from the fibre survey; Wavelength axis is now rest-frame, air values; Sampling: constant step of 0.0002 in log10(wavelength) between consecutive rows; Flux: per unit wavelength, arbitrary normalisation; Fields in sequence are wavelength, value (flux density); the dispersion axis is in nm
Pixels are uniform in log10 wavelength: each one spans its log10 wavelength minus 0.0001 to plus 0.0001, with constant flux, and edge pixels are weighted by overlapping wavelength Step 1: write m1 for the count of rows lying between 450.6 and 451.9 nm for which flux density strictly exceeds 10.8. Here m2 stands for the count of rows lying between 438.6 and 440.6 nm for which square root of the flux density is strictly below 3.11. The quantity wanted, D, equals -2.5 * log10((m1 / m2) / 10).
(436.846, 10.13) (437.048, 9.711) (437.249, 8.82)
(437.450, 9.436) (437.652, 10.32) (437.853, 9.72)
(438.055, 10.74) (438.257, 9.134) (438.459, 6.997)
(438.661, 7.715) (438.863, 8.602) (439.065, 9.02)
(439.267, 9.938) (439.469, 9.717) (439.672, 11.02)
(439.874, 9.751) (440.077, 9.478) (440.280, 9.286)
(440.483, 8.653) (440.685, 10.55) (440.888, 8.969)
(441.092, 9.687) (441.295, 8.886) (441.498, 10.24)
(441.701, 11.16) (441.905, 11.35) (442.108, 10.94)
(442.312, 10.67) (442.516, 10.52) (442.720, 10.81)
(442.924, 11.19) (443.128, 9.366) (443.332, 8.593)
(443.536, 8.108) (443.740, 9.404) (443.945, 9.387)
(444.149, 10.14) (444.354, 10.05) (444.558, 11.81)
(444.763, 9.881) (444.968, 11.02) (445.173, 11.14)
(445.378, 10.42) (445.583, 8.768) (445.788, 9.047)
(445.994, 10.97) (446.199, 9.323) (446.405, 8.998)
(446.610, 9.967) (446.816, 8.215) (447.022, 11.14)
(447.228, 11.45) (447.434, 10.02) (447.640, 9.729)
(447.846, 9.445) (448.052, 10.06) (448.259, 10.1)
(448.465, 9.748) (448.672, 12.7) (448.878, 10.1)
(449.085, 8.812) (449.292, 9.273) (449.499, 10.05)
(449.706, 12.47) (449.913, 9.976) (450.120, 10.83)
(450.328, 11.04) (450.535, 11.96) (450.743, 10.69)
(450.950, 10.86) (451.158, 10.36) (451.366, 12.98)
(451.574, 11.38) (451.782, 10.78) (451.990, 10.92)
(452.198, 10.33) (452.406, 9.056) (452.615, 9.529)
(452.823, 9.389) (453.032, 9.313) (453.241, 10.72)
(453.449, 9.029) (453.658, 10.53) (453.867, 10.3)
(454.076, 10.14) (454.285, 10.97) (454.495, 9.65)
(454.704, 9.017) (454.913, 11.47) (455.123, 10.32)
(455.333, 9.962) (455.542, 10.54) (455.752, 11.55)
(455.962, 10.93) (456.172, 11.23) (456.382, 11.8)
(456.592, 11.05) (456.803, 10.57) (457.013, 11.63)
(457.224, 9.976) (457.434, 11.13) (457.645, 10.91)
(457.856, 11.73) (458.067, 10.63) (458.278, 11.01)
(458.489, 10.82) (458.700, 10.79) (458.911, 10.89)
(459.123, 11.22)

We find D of 3.3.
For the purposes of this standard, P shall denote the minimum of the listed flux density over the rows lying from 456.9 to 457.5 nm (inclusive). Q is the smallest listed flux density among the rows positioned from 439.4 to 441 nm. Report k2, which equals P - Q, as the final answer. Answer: 1.3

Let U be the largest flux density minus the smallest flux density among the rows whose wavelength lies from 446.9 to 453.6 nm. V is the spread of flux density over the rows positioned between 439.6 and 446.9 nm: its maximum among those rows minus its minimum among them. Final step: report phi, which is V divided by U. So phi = 0.9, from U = 4.2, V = 3.7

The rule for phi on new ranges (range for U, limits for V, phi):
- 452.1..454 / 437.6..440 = 2.4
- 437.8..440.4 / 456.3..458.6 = 0.5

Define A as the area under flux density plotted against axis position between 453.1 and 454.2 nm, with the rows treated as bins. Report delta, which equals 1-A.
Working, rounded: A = 11.1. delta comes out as -10.1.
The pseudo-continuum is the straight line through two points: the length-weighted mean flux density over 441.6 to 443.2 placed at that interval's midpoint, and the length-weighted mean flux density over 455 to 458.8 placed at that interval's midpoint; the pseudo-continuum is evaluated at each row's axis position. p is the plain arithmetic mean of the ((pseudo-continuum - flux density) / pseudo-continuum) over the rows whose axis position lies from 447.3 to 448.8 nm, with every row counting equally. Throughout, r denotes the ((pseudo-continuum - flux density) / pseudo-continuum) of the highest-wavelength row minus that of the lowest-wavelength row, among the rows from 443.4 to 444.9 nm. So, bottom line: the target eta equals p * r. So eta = -0.009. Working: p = 0.05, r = -0.16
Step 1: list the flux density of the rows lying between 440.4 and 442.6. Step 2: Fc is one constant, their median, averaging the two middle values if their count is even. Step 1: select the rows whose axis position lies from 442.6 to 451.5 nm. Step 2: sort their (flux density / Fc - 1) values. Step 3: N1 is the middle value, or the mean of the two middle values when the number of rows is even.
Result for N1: -0.04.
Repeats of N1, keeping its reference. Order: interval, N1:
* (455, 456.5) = 0.04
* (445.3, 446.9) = -0.13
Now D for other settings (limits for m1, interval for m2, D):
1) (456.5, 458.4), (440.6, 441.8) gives 1.3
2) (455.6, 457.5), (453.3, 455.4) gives 1.6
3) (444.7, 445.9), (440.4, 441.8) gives 2.9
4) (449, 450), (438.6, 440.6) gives 4.4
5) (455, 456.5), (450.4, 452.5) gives 1.0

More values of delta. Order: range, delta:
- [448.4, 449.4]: -9.1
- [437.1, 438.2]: -9.8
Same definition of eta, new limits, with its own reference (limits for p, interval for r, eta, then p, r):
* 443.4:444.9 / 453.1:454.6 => 0.009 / 0.09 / 0.10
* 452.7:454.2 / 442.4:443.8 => 0.009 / 0.09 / 0.10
